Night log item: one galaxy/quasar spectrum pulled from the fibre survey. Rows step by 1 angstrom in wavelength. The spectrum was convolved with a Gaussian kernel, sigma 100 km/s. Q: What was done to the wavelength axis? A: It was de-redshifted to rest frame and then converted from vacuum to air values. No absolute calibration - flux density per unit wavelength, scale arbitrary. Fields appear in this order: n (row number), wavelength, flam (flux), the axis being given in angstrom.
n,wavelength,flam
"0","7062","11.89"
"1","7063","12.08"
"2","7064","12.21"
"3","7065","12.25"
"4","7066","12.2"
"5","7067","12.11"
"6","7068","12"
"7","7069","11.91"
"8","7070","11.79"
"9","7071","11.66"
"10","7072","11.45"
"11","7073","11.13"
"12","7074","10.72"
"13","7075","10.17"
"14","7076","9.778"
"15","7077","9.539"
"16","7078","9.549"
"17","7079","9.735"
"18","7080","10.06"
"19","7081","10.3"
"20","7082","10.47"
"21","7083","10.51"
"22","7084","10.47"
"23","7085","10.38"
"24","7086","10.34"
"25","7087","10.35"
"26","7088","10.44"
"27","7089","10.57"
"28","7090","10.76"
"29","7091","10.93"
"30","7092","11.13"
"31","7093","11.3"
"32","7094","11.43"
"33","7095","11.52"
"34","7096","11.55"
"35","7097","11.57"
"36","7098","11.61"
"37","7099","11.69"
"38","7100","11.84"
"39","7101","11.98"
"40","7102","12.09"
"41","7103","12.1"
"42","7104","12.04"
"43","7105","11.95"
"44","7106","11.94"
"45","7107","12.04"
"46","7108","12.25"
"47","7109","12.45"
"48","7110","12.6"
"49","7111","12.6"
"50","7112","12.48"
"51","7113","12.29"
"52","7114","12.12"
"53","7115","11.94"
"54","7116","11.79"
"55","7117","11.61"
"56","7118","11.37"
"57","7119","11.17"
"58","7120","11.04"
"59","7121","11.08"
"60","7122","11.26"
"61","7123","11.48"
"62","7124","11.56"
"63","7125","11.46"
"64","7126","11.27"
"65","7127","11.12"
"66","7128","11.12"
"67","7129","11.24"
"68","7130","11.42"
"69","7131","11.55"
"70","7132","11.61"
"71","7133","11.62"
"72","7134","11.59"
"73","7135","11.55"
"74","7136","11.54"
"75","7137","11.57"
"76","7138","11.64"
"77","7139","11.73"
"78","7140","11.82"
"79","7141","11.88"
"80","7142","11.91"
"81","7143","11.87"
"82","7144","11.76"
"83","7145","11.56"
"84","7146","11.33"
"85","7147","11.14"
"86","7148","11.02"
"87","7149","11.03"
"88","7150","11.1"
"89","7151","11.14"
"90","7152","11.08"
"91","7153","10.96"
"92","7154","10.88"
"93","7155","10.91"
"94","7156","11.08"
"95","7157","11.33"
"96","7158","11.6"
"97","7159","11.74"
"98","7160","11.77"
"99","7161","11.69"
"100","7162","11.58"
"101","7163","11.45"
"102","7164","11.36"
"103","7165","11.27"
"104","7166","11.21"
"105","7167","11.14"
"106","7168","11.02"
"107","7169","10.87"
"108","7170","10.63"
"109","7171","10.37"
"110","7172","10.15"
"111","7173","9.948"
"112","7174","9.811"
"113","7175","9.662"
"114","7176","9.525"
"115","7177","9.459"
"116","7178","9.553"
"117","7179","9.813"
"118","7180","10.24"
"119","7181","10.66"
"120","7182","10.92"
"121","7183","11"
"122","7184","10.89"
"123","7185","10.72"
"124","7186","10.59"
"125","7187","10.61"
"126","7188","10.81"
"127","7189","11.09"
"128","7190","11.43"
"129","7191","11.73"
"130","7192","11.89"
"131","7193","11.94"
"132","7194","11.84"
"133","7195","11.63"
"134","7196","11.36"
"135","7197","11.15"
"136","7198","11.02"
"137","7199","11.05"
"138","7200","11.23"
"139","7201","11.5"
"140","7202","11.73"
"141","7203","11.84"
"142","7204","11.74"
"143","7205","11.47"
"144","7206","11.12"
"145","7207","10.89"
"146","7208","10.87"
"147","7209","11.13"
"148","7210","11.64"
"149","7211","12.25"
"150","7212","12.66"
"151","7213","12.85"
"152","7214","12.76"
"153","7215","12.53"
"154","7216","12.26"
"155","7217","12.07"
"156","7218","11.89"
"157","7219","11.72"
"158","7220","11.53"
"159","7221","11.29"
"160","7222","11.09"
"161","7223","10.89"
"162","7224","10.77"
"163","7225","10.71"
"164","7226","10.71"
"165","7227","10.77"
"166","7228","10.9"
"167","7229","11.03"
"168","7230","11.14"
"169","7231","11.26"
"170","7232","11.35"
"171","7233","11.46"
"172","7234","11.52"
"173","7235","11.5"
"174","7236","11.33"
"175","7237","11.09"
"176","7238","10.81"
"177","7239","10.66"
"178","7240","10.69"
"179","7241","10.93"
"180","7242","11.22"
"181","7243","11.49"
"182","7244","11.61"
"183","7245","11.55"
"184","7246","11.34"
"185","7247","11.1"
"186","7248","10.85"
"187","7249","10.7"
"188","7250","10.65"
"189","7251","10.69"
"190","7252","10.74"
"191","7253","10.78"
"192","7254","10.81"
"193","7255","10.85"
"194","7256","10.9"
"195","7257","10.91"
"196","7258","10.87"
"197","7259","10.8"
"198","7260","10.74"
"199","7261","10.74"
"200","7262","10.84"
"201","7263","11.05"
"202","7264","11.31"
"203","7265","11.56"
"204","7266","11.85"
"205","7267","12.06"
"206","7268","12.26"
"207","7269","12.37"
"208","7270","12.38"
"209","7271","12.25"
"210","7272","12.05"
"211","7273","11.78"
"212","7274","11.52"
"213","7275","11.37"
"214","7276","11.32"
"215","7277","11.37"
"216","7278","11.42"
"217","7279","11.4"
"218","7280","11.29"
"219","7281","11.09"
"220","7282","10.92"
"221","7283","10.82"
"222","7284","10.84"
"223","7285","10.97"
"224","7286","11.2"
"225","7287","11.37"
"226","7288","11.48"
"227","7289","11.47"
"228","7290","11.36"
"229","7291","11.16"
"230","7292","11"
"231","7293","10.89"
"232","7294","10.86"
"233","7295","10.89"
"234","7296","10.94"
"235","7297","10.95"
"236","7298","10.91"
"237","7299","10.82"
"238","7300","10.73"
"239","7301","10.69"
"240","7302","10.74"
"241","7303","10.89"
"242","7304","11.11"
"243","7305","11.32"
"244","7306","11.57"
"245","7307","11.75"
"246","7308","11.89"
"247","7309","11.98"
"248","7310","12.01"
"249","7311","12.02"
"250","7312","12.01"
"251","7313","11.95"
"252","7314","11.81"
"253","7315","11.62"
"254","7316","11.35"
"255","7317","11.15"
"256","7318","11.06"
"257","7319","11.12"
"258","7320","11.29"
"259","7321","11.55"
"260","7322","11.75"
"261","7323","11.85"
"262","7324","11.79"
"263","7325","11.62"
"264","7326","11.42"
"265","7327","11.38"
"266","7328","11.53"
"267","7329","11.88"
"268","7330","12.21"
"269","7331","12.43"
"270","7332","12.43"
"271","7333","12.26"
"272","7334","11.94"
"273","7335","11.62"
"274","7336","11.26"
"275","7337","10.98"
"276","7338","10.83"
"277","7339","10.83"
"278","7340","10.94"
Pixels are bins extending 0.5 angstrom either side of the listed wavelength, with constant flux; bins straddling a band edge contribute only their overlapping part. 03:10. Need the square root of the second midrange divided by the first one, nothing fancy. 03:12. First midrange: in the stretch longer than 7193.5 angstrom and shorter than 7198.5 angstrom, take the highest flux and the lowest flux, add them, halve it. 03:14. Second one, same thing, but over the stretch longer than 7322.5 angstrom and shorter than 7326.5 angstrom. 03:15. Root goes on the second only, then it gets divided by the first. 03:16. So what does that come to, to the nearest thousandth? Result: 0.298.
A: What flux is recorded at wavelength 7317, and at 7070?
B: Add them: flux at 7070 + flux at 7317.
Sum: 22.9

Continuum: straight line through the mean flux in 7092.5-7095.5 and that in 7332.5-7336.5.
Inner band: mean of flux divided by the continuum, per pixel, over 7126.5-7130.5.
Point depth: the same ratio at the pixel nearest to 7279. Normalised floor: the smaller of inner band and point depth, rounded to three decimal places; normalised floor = 0.975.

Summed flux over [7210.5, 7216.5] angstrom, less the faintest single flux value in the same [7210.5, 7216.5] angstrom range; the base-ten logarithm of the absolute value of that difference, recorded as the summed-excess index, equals 1.80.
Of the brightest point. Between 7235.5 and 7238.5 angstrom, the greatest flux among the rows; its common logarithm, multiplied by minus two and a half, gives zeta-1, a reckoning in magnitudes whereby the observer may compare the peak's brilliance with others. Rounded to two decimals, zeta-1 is -2.64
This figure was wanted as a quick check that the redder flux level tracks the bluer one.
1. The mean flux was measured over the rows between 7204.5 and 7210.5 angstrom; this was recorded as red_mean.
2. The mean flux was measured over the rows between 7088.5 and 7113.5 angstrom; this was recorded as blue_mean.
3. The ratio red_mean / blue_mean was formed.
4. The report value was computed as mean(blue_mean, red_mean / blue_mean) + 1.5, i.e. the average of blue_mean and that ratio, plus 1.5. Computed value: 7.87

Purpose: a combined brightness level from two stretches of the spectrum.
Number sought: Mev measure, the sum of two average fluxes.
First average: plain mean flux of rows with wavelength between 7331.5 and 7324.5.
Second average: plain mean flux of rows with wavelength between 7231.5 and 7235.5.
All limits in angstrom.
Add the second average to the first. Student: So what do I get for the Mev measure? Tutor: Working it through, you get 23.2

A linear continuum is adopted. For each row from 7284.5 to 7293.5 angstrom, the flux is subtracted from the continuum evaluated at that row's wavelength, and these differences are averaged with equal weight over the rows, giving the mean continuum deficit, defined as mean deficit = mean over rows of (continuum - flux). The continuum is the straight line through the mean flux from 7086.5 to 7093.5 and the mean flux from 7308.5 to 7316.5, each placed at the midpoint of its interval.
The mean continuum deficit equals 0.5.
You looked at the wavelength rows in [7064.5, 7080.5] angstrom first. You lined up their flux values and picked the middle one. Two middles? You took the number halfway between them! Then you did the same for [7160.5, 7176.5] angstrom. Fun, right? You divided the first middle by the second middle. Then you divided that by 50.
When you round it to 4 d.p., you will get 0.0206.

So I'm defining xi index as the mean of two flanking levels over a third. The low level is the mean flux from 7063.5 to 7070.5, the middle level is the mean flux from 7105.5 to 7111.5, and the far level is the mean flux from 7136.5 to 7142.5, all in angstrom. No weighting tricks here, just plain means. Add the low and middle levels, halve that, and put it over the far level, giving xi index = 1.04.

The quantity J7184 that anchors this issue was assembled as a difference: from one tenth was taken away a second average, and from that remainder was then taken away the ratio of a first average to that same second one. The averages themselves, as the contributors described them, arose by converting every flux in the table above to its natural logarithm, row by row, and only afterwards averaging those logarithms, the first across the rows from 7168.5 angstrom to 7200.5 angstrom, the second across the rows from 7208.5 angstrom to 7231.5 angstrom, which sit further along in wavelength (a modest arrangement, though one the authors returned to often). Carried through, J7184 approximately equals -3.32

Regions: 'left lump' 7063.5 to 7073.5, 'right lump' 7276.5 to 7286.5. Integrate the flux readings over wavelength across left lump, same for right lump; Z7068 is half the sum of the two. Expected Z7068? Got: 115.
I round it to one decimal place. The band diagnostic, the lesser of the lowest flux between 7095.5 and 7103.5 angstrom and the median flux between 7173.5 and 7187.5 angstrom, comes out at 10.4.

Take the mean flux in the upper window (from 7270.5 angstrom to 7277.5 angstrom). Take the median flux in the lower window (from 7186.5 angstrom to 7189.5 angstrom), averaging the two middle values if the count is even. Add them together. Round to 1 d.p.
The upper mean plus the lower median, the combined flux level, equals 22.5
